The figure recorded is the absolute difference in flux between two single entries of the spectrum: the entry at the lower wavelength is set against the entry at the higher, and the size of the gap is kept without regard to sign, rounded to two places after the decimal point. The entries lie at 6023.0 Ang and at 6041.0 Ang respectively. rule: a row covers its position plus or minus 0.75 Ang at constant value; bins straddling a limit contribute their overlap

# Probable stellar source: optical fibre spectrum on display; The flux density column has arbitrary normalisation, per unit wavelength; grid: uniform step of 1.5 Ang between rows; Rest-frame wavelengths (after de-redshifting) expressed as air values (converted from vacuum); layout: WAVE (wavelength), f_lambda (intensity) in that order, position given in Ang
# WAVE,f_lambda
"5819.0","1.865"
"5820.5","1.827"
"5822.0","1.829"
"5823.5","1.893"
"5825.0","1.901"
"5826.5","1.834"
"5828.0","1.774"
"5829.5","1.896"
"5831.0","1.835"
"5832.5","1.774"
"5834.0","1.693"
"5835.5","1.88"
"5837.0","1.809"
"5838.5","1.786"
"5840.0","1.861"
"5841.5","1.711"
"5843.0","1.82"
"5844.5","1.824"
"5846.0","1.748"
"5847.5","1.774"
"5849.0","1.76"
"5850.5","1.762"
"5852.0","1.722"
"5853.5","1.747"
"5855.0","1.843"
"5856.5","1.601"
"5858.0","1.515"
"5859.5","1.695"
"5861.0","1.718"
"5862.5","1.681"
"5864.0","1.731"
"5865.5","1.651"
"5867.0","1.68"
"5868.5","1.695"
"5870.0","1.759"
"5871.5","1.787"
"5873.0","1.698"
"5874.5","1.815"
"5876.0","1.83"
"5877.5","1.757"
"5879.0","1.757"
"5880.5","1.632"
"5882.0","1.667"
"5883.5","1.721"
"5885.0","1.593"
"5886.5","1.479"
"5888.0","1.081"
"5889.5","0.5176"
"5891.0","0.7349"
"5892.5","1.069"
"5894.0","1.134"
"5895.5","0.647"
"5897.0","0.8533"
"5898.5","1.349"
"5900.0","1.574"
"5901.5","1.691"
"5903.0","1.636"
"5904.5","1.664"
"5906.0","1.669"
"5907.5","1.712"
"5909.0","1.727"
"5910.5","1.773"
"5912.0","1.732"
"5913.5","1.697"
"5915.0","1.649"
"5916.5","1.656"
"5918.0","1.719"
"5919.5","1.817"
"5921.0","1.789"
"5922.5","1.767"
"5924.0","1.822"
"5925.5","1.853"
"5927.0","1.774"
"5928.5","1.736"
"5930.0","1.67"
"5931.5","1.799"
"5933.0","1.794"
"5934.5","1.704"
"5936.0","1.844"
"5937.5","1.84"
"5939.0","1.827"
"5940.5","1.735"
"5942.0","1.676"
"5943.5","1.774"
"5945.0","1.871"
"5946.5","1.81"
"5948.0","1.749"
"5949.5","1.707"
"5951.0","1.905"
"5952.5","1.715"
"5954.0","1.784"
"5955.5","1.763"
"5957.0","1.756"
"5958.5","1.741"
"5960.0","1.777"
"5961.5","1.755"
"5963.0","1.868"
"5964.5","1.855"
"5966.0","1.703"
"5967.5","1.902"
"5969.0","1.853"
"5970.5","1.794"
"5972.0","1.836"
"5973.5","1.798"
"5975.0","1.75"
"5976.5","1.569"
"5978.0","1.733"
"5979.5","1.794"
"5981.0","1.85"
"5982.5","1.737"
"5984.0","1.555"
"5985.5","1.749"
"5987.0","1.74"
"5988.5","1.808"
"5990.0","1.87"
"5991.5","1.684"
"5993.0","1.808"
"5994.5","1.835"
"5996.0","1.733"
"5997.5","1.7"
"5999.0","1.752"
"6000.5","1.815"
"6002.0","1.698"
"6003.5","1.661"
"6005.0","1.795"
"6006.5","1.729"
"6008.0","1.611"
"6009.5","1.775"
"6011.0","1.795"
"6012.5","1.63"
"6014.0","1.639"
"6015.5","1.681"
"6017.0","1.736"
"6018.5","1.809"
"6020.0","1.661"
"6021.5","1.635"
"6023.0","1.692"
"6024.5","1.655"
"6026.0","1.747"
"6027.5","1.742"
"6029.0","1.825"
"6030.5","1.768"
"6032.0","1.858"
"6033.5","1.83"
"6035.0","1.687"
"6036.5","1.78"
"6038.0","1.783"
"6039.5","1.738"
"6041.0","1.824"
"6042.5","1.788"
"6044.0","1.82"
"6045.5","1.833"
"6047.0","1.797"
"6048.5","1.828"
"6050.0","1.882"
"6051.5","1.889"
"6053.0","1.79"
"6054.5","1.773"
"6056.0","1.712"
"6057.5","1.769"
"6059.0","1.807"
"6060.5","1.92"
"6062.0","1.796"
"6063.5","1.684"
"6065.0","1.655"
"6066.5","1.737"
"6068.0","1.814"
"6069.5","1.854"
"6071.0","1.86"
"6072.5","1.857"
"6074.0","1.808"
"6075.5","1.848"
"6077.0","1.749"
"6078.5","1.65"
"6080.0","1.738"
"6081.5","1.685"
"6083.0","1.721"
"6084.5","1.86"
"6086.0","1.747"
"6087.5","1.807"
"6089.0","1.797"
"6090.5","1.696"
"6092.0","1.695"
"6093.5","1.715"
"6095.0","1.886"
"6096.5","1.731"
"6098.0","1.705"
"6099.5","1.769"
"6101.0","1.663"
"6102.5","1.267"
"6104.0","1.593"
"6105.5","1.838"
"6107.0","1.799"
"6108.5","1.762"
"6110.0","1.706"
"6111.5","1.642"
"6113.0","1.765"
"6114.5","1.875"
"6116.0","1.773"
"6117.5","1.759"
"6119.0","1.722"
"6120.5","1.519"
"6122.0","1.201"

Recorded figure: 0.13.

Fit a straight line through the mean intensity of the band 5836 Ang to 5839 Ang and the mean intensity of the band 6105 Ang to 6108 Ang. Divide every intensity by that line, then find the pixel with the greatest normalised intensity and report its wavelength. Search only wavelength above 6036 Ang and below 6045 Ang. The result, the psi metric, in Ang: 6041.0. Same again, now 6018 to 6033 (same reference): 6032.0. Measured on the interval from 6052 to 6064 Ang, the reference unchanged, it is 6060.5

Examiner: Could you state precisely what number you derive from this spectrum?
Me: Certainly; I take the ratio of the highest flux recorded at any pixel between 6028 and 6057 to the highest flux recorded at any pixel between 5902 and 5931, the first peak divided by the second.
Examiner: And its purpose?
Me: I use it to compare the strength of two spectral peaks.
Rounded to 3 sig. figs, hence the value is 1.02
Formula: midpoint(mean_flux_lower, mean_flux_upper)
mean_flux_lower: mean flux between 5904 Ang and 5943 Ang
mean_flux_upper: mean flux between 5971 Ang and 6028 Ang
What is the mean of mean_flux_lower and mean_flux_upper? 1.74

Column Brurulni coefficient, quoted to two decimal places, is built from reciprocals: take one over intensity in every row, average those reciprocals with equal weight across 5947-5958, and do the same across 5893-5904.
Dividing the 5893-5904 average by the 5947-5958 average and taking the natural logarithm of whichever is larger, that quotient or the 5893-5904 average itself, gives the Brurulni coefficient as 0.44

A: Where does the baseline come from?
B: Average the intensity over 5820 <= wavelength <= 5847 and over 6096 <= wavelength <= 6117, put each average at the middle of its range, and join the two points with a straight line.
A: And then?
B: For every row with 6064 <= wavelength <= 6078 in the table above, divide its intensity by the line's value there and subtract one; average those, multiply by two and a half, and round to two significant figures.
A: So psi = 0.11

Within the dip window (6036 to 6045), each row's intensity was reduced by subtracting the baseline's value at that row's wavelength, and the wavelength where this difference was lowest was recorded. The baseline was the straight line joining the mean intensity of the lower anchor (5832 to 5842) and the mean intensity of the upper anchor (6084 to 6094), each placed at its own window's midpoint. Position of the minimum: 6039.5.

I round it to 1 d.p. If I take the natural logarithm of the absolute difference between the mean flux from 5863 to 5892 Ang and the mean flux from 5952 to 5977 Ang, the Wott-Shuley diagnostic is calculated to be -1.5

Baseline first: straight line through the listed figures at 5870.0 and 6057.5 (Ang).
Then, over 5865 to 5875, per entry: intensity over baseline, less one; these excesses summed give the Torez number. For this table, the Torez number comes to -0.13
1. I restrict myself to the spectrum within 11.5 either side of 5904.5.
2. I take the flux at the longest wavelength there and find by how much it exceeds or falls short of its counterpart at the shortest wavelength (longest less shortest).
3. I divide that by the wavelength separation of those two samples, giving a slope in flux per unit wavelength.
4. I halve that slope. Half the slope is 0.012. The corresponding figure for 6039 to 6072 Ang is 0.002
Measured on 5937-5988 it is -0.001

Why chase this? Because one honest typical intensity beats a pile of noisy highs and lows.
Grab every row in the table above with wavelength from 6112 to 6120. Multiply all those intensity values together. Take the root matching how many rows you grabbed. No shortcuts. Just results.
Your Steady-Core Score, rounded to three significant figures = 1.78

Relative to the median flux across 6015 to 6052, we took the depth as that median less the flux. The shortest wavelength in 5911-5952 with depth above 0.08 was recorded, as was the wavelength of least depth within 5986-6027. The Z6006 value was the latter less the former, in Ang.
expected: 76.5 Ang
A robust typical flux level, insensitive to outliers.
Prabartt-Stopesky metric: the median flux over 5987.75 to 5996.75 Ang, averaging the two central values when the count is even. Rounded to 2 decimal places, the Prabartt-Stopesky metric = 1.81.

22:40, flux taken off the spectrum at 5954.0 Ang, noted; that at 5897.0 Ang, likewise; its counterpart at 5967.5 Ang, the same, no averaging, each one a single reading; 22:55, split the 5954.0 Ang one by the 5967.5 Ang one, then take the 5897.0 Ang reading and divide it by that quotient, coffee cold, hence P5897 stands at 0.9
